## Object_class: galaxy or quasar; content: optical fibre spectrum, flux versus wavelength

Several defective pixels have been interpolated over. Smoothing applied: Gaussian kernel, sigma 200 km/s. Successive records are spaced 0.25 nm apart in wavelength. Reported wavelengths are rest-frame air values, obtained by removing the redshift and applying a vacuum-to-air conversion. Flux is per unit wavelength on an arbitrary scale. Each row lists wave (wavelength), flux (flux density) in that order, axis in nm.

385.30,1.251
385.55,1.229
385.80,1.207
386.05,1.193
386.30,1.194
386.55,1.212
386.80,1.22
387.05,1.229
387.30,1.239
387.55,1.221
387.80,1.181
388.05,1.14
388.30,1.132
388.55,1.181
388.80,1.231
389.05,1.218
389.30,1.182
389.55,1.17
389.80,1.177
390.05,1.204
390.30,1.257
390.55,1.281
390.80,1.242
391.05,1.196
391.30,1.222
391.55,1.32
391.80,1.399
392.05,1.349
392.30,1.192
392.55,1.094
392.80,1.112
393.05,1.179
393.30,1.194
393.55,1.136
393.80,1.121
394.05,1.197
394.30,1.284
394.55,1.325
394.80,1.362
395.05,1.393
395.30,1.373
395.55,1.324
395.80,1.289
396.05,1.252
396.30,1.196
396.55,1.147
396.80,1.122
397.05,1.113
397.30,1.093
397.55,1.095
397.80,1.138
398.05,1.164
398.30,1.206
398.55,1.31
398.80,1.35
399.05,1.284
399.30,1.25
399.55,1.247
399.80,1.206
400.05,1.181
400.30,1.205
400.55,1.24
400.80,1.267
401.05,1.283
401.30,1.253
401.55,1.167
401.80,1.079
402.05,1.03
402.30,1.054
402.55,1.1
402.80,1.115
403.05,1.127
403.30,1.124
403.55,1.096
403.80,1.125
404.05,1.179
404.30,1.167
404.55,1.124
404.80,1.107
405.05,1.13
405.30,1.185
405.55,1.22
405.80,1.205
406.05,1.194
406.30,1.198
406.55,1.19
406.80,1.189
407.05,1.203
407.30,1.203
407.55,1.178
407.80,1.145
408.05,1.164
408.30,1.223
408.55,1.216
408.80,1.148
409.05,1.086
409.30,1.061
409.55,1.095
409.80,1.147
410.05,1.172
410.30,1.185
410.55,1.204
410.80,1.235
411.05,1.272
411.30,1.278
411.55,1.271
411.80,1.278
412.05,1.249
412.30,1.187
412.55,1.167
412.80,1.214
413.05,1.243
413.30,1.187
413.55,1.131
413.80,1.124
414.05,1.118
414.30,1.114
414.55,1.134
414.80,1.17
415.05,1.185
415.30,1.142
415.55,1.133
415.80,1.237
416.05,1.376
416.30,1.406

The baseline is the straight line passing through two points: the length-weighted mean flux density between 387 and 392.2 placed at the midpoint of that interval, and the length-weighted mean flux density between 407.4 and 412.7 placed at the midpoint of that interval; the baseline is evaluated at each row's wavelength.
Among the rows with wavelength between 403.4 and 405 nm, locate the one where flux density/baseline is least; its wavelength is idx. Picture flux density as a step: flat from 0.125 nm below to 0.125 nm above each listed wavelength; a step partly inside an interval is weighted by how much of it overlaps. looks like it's 403.55 nm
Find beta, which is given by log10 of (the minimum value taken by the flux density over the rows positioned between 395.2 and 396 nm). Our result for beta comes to 0.110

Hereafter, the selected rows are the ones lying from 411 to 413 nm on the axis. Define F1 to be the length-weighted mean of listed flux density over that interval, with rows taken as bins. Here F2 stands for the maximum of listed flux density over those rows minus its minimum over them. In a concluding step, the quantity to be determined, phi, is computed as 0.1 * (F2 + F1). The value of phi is 0.135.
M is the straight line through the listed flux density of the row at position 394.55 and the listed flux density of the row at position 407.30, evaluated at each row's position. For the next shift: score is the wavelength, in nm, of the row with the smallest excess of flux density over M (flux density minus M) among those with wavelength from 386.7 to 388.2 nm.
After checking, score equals 388.05 nm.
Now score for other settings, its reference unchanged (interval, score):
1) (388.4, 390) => 389.55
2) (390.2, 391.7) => 391.05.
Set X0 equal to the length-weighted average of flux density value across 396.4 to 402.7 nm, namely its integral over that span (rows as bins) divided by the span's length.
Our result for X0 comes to 1.18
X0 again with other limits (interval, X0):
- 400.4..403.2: 1.16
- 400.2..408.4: 1.17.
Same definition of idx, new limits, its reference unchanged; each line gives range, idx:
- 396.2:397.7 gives 397.30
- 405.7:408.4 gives 407.80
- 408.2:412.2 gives 409.30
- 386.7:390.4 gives 388.30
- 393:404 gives 402.05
